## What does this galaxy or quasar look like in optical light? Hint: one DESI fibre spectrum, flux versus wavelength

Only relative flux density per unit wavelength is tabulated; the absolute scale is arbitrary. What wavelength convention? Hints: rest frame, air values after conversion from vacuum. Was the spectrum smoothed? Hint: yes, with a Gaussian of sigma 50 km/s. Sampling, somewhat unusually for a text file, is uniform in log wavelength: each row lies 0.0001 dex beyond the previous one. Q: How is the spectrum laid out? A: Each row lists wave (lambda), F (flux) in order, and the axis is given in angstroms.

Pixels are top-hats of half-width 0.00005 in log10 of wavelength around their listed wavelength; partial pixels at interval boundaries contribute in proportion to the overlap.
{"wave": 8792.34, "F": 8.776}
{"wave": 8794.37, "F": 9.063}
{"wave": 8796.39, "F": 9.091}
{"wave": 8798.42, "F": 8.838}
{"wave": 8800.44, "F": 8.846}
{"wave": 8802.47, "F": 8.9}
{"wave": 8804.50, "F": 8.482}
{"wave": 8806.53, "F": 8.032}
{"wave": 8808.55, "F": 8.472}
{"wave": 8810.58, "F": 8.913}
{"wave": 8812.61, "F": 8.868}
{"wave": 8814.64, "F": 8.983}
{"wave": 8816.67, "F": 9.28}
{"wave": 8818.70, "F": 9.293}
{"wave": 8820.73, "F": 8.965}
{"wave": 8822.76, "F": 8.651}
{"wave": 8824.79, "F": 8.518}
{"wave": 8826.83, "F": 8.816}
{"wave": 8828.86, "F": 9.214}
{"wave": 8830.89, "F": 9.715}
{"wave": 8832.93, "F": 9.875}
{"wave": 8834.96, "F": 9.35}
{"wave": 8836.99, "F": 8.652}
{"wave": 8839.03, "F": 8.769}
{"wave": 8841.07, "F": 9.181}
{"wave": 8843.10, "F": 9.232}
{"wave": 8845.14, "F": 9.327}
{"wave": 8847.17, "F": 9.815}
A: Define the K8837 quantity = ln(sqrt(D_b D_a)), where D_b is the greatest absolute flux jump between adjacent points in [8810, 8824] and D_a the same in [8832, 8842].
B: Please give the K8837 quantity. -0.74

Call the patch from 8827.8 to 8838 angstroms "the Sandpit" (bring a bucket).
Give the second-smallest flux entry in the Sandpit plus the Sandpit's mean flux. 18.6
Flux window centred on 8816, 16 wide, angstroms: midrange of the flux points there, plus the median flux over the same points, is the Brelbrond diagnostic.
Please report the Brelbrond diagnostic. 17.8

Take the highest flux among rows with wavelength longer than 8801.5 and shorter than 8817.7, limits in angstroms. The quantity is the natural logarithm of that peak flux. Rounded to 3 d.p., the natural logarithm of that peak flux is 2.228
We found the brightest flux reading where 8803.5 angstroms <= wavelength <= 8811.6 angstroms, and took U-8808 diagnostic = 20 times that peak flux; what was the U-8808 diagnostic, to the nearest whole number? 178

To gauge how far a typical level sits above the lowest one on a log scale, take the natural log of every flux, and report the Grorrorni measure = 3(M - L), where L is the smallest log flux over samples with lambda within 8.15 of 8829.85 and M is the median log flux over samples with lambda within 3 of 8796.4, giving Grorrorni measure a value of 0.186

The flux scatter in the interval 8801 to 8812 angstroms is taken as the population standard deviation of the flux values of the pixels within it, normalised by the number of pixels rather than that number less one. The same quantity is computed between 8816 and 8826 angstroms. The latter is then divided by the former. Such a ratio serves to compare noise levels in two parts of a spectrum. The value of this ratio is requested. 1.0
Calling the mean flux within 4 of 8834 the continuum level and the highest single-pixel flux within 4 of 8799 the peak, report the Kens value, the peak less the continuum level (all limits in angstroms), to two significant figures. -0.31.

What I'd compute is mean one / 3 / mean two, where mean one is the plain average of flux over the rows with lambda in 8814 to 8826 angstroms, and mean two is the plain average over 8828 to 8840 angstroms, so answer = 0.322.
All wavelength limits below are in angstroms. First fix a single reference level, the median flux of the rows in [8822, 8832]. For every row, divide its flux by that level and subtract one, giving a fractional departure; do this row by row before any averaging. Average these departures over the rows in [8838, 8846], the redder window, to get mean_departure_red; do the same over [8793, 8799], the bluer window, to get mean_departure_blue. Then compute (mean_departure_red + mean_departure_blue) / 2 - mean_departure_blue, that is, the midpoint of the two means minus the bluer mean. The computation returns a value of 0.007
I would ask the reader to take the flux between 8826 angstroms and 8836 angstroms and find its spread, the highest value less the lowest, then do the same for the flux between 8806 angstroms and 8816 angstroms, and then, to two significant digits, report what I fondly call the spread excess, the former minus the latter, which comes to 0.11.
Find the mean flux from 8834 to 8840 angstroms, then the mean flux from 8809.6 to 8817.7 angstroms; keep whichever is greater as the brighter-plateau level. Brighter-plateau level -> 9.01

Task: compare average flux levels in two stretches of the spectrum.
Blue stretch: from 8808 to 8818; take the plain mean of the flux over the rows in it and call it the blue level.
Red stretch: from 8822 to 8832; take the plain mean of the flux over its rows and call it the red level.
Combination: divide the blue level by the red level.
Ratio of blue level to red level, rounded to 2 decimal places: 0.99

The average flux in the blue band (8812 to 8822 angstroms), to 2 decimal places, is 9.08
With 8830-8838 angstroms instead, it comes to 9.40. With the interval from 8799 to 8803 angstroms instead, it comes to 8.87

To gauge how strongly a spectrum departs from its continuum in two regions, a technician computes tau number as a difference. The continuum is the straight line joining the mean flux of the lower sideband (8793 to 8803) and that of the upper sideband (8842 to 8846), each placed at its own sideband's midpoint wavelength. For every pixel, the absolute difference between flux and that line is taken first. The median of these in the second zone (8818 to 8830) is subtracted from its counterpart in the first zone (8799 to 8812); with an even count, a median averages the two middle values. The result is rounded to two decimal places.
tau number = 0.05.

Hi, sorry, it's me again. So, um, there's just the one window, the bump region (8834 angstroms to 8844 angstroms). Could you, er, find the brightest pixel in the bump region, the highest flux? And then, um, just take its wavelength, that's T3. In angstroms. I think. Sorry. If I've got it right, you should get 8834.96 angstroms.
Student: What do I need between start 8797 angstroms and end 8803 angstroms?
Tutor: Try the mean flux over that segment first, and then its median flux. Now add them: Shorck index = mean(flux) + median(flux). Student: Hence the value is 17.7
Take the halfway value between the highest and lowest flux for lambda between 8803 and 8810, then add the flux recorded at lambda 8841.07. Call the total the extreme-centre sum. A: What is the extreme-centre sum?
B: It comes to 17.4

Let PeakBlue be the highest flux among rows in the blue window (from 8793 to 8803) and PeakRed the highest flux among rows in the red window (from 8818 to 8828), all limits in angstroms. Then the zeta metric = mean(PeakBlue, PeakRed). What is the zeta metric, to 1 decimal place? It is 9.2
